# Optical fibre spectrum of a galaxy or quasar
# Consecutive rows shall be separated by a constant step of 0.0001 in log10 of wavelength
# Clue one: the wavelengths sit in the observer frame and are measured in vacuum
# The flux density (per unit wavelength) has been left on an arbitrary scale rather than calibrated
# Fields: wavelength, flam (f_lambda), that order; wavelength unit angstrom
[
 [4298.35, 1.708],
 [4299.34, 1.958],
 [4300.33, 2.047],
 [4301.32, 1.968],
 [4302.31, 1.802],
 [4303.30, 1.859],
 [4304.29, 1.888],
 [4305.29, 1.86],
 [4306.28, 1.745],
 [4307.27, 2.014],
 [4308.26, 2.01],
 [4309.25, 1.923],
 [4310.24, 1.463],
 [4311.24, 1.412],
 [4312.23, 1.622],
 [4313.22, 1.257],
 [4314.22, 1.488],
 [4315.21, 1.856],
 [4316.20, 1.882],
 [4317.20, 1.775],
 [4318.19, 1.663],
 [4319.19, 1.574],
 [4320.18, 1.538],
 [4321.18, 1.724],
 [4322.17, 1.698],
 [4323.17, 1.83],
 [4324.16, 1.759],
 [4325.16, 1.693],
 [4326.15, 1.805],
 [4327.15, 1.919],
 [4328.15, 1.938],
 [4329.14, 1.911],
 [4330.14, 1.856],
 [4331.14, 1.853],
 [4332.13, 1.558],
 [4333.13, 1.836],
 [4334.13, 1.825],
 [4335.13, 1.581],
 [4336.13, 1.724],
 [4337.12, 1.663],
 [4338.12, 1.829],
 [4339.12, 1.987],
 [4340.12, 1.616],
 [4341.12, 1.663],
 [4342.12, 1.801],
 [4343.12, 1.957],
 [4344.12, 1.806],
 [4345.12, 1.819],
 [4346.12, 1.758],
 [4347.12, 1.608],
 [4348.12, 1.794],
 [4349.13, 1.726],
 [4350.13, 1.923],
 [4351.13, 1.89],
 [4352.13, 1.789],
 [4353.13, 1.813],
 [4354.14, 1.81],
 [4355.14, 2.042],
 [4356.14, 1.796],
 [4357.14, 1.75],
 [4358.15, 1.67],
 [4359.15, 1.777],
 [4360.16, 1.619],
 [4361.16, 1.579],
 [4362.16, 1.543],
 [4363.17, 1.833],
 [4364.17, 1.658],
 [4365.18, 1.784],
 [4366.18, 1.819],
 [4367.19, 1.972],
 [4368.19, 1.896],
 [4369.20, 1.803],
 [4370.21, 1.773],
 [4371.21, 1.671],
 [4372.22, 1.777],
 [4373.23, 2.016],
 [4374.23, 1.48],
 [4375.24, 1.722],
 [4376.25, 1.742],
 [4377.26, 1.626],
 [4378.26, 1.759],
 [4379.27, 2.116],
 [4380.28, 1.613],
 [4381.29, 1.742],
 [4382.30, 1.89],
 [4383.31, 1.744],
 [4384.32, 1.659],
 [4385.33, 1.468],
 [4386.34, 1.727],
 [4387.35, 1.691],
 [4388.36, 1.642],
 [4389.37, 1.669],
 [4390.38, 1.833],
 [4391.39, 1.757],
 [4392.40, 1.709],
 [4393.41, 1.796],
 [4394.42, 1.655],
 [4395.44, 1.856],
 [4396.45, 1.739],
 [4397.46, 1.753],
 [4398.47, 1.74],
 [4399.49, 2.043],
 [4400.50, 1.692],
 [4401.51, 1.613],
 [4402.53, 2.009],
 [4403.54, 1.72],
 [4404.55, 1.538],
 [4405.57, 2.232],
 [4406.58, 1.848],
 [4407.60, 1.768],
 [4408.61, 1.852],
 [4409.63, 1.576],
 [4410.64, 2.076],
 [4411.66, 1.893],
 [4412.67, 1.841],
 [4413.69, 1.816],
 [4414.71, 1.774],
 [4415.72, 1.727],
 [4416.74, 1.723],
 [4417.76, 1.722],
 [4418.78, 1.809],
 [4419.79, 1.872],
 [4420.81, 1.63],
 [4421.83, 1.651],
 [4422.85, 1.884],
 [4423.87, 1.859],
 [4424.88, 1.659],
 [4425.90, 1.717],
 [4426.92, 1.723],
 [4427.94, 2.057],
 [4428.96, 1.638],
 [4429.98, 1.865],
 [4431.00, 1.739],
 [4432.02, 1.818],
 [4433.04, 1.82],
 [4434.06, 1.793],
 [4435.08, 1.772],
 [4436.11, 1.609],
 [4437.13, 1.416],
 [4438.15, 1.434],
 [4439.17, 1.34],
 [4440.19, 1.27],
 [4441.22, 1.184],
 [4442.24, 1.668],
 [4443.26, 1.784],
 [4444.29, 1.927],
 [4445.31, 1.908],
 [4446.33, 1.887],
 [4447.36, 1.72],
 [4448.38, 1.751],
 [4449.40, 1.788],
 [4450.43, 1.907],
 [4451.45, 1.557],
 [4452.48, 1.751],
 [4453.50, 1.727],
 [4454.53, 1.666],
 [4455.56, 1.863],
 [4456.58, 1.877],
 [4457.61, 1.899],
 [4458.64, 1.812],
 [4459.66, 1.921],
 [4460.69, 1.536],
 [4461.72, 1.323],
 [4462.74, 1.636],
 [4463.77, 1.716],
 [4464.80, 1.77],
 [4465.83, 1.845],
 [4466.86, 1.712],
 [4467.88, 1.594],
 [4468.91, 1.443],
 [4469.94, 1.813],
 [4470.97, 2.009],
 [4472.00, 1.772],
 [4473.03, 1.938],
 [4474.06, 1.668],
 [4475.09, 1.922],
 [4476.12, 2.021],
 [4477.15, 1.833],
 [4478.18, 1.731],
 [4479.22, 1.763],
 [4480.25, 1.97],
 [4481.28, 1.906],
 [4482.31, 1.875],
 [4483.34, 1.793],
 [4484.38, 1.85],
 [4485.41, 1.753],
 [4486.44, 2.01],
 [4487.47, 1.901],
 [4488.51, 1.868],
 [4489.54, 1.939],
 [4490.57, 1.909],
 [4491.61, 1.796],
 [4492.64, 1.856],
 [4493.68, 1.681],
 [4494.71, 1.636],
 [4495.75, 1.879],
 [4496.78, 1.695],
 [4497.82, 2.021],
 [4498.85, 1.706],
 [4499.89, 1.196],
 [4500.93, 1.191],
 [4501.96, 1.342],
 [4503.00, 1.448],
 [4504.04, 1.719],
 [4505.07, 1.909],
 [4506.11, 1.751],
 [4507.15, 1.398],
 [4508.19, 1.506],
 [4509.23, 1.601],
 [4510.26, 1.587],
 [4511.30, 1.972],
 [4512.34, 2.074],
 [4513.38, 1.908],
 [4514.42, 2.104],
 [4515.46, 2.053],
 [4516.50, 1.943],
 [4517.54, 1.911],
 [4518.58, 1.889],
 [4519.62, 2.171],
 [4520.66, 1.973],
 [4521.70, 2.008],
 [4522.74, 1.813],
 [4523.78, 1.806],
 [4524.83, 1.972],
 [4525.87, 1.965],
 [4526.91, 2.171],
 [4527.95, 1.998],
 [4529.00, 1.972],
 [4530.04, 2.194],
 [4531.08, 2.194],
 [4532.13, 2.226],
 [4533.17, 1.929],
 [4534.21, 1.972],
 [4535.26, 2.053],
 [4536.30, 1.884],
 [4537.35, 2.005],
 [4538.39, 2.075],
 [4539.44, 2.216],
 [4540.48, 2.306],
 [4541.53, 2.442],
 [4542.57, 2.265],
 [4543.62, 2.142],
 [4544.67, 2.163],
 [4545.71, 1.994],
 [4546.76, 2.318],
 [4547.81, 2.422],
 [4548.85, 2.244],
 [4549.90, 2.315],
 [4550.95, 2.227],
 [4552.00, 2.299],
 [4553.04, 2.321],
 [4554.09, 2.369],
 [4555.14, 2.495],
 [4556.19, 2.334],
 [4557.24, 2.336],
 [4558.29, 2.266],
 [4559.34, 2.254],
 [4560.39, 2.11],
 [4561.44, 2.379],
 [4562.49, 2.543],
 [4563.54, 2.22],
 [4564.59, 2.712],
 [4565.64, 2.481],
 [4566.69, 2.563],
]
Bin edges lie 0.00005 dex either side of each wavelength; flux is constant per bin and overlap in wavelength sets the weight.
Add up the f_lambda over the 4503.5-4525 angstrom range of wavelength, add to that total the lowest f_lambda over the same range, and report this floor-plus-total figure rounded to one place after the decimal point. 40.5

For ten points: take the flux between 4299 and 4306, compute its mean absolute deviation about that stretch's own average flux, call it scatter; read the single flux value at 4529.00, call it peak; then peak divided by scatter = 29.0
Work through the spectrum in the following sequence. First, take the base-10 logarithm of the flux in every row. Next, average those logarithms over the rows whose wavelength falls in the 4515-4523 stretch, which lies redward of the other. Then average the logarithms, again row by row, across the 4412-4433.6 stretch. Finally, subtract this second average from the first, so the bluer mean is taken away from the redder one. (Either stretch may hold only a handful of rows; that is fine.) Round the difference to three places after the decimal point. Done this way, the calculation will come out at 0.045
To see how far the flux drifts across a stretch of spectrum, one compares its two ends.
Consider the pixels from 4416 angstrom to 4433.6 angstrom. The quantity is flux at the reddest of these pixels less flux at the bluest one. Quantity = 0.10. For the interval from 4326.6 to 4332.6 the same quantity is -0.36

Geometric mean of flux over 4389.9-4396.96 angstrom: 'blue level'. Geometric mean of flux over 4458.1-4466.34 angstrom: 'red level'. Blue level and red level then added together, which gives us 3.45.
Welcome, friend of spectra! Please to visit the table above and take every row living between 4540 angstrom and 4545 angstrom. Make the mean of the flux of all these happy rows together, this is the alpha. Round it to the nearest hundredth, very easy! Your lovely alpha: 2.26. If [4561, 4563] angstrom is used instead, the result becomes 2.46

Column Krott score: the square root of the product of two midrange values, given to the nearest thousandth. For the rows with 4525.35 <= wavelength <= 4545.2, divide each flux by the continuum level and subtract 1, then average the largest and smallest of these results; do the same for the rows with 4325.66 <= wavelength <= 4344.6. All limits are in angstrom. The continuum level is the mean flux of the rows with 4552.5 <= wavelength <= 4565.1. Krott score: 0.145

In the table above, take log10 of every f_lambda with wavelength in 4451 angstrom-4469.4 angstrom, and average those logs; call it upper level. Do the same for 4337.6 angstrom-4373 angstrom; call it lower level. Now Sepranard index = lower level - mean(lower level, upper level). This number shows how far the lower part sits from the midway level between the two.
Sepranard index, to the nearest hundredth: 0.01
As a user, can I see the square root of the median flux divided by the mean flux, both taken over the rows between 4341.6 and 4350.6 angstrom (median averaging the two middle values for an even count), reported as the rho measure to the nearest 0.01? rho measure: 1.00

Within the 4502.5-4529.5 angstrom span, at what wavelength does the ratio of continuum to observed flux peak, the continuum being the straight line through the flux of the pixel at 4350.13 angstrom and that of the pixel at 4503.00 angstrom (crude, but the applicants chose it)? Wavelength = 4507.15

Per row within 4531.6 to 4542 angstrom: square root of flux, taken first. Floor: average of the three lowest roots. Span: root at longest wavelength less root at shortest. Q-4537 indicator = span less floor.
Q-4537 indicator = -1.32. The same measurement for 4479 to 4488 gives -1.28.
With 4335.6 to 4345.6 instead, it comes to -1.25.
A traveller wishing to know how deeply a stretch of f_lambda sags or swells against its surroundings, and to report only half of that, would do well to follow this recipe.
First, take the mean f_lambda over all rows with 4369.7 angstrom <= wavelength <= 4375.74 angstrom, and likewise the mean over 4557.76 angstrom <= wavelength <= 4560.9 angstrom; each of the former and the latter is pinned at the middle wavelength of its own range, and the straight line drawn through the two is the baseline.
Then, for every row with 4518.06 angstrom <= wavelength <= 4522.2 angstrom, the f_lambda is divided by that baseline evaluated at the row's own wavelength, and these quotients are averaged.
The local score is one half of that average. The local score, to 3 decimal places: 0.476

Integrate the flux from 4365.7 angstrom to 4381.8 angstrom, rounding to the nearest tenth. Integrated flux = 28.7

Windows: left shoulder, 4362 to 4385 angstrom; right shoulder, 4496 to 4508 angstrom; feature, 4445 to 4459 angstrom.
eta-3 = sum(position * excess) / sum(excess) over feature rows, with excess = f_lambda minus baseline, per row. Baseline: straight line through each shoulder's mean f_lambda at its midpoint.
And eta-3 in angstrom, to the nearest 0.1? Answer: 4452.2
